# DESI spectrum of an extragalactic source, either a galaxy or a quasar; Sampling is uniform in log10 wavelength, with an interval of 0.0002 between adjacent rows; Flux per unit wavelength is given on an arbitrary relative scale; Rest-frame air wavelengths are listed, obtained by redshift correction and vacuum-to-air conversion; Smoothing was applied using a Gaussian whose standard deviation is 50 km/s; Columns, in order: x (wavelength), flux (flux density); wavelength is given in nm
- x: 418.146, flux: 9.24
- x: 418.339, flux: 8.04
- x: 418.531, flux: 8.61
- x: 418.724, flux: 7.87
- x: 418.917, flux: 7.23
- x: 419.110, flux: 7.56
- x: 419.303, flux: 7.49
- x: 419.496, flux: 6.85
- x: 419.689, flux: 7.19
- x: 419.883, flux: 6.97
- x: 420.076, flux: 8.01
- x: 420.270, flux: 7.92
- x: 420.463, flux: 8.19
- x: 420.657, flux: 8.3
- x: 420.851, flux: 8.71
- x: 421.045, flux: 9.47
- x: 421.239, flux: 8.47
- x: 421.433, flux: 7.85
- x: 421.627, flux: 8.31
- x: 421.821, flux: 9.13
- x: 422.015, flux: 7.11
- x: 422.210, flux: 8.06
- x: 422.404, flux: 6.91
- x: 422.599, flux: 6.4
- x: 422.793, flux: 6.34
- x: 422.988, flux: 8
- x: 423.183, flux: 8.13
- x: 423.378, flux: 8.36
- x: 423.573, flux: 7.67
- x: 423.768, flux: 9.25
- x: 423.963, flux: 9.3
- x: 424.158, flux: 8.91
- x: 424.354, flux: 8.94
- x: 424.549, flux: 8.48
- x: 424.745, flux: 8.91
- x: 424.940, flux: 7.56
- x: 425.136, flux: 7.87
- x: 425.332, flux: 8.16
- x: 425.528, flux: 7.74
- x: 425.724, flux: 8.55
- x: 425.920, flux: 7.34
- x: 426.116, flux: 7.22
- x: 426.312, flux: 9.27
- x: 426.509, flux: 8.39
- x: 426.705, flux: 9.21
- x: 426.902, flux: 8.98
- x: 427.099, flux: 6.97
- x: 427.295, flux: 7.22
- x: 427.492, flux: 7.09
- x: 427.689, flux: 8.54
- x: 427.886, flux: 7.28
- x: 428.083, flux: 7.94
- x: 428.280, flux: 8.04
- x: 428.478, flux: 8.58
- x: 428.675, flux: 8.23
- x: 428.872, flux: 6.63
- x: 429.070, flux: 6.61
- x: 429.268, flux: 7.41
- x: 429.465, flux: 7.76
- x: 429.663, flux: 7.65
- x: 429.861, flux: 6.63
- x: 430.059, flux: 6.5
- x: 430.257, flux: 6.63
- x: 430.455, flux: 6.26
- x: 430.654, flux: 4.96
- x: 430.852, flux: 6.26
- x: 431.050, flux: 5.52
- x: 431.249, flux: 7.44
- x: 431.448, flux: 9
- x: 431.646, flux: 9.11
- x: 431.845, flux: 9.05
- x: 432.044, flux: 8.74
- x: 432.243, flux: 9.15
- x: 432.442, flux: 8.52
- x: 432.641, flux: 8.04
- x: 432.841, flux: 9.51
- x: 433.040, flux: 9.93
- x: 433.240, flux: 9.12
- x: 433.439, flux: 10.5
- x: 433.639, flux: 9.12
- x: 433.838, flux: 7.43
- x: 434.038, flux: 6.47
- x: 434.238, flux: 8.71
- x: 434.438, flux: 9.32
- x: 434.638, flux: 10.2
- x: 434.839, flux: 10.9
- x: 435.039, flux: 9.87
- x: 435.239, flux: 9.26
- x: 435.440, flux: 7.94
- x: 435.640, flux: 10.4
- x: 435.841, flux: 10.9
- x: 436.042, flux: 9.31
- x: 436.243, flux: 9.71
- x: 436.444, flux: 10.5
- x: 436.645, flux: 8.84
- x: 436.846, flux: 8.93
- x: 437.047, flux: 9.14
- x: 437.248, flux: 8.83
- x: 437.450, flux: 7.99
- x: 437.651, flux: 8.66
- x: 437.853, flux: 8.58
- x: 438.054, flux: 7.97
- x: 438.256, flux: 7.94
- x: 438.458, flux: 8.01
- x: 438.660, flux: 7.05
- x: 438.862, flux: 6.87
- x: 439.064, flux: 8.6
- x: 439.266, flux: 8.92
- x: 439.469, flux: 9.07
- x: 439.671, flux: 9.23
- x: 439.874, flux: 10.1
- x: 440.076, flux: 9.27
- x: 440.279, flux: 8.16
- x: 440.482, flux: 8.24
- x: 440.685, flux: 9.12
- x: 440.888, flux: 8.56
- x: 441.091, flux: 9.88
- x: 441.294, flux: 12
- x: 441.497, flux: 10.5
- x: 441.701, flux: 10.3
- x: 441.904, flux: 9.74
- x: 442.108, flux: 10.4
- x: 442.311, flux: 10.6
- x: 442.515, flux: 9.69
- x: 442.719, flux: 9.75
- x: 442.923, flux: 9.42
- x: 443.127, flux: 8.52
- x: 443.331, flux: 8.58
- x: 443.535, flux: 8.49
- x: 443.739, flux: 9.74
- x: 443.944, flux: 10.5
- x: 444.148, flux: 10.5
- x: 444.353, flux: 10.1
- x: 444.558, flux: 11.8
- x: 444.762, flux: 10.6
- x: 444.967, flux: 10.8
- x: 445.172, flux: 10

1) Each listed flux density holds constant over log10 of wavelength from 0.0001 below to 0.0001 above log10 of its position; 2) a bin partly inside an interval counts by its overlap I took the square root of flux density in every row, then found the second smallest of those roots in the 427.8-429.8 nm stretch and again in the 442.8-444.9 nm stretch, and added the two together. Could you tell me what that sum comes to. 5.49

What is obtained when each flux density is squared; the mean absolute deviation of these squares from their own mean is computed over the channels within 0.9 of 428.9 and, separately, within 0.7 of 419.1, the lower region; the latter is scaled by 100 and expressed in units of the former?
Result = 81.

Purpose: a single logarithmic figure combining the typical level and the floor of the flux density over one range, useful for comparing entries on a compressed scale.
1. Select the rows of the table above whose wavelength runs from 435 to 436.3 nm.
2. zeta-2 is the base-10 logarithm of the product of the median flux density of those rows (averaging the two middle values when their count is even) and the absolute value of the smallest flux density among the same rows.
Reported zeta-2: 1.89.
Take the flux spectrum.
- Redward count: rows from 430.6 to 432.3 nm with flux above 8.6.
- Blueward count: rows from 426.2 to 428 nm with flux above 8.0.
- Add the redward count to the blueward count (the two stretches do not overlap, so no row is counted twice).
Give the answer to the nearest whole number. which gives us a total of 10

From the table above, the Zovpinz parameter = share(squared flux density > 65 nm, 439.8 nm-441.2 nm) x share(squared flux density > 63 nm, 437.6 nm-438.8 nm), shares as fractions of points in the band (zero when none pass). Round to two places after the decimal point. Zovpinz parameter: 0.83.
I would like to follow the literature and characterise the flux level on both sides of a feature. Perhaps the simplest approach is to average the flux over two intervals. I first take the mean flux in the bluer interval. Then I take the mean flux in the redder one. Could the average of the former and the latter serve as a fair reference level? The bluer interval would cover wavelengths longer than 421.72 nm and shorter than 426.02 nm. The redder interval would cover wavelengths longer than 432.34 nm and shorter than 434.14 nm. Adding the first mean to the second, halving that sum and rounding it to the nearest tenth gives 8.4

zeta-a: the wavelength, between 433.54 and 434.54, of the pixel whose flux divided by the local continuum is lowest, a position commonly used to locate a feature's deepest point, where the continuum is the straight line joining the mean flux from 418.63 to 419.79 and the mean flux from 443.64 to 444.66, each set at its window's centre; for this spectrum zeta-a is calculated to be 434.038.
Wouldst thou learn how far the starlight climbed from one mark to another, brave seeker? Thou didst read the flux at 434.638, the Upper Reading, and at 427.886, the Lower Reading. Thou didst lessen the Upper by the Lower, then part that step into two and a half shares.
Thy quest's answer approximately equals 1.2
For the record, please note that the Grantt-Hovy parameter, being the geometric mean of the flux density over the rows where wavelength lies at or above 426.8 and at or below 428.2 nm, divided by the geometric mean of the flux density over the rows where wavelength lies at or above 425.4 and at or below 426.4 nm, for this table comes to 0.96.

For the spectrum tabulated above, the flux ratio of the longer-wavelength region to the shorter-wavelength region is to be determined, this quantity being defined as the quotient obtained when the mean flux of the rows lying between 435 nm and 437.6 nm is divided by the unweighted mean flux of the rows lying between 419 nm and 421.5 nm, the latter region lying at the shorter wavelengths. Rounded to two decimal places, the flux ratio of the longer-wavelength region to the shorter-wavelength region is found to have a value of 1.18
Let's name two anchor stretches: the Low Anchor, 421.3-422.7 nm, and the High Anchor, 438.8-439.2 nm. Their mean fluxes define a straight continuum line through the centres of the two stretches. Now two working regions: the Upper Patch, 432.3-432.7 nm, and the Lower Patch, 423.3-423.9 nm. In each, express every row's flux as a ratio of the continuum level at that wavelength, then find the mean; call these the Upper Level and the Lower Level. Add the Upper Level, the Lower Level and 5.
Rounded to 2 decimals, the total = 7.17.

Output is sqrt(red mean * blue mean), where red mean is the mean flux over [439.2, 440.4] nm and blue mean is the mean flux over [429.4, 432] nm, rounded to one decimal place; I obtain 8.1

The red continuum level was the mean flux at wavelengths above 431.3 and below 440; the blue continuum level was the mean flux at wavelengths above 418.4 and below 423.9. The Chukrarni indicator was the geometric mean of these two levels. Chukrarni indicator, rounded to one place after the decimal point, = 8.4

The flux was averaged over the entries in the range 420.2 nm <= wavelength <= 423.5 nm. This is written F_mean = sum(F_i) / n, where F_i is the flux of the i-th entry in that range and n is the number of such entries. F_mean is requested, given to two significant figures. 8.0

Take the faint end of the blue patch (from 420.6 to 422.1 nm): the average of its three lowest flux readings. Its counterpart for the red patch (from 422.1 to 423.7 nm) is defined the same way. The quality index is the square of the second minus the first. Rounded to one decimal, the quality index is 1.4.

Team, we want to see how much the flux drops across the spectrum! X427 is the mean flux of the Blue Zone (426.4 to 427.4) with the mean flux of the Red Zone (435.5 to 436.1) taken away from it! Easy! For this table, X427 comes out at -2.0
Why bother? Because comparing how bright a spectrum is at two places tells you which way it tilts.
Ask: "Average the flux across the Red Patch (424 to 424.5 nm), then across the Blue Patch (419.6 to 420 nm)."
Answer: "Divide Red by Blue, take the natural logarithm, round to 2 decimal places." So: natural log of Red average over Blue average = 0.23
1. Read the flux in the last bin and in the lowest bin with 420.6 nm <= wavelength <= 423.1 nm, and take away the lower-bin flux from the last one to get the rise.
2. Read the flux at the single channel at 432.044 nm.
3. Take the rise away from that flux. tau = 9.0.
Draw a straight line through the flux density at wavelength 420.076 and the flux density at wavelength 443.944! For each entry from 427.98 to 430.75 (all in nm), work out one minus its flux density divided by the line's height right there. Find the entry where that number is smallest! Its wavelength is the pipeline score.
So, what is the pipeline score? 428.478 nm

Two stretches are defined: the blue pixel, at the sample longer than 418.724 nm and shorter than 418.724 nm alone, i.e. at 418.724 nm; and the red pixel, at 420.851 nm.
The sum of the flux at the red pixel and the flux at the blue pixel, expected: 16.6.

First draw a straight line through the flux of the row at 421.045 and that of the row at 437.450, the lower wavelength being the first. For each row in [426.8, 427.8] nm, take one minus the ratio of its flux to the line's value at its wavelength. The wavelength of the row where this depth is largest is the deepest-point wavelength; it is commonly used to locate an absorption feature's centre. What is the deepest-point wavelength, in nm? 427.099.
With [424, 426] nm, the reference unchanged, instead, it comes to 425.920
